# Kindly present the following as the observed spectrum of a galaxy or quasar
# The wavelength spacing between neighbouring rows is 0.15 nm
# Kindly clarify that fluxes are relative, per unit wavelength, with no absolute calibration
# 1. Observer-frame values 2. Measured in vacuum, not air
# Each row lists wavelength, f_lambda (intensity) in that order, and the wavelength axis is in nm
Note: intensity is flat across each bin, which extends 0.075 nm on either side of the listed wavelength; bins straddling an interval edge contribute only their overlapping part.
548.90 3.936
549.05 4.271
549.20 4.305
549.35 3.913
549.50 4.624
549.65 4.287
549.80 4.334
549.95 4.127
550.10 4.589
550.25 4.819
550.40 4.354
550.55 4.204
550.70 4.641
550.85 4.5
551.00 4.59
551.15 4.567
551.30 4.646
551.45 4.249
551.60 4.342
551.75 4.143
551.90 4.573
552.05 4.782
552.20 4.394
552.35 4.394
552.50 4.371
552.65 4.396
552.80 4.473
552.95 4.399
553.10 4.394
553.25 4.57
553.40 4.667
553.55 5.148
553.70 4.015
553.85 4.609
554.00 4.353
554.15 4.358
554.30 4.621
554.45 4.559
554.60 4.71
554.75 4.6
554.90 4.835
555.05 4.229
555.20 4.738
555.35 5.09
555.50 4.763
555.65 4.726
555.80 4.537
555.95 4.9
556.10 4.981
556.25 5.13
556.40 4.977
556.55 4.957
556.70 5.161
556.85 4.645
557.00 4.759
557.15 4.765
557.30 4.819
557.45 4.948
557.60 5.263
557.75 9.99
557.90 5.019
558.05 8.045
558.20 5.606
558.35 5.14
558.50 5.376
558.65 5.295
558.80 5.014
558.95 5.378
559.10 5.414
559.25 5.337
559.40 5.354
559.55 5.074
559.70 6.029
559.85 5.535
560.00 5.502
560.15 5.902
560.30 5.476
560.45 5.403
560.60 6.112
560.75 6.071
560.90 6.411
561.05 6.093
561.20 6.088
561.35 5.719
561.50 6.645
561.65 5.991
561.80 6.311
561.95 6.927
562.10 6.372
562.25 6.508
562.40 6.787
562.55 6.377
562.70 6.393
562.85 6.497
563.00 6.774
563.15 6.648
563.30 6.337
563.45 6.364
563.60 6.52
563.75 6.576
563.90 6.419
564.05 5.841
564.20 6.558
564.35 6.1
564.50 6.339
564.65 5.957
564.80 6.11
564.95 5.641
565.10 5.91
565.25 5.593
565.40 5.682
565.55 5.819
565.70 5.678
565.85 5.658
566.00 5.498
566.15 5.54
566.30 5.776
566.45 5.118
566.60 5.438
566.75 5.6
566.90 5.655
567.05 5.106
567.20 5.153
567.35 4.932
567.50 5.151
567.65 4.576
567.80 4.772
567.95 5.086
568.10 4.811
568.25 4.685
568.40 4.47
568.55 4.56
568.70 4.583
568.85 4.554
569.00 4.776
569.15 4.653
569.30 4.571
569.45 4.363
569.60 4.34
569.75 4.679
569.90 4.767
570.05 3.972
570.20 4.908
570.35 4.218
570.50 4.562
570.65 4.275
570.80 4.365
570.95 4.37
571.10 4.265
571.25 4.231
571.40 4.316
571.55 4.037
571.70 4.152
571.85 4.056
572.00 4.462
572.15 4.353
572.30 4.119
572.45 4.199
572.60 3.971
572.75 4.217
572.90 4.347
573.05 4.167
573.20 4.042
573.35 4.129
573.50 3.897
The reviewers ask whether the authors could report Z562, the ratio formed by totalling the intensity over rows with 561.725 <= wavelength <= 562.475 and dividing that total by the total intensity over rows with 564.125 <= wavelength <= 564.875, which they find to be 1.06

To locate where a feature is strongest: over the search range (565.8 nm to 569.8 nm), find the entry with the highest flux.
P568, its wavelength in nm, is 566.30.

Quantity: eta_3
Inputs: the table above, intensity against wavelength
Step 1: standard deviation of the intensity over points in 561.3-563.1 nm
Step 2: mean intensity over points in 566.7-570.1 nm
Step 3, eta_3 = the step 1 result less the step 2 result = -4.4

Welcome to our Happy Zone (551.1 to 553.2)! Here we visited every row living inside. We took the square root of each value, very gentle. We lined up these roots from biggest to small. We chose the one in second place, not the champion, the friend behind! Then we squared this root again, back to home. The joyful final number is 4.65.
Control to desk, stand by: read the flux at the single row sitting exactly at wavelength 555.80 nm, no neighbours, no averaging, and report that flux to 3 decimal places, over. 4.537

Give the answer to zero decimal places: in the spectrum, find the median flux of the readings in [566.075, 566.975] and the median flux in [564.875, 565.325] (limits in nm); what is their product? 31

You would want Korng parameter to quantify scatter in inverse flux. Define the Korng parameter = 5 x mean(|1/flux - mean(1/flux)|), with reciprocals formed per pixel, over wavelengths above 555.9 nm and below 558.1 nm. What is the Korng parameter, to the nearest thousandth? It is 0.104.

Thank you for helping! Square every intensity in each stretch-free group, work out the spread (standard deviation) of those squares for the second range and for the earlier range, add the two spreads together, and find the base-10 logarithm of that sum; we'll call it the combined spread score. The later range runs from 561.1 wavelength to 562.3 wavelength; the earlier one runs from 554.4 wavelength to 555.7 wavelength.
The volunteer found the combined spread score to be 0.8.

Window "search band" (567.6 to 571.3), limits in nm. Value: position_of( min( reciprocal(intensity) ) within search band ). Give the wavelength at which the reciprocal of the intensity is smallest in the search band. 567.95 nm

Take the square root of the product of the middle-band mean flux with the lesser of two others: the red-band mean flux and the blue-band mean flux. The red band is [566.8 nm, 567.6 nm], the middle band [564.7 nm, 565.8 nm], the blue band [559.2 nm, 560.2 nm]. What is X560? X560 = 5.48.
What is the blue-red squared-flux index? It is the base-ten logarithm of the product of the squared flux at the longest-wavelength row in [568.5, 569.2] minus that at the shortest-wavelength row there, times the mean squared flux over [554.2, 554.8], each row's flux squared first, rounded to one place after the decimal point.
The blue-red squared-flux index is 1.3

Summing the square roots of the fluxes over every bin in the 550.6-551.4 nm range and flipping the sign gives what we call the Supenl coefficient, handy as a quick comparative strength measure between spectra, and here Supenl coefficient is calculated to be -10.71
